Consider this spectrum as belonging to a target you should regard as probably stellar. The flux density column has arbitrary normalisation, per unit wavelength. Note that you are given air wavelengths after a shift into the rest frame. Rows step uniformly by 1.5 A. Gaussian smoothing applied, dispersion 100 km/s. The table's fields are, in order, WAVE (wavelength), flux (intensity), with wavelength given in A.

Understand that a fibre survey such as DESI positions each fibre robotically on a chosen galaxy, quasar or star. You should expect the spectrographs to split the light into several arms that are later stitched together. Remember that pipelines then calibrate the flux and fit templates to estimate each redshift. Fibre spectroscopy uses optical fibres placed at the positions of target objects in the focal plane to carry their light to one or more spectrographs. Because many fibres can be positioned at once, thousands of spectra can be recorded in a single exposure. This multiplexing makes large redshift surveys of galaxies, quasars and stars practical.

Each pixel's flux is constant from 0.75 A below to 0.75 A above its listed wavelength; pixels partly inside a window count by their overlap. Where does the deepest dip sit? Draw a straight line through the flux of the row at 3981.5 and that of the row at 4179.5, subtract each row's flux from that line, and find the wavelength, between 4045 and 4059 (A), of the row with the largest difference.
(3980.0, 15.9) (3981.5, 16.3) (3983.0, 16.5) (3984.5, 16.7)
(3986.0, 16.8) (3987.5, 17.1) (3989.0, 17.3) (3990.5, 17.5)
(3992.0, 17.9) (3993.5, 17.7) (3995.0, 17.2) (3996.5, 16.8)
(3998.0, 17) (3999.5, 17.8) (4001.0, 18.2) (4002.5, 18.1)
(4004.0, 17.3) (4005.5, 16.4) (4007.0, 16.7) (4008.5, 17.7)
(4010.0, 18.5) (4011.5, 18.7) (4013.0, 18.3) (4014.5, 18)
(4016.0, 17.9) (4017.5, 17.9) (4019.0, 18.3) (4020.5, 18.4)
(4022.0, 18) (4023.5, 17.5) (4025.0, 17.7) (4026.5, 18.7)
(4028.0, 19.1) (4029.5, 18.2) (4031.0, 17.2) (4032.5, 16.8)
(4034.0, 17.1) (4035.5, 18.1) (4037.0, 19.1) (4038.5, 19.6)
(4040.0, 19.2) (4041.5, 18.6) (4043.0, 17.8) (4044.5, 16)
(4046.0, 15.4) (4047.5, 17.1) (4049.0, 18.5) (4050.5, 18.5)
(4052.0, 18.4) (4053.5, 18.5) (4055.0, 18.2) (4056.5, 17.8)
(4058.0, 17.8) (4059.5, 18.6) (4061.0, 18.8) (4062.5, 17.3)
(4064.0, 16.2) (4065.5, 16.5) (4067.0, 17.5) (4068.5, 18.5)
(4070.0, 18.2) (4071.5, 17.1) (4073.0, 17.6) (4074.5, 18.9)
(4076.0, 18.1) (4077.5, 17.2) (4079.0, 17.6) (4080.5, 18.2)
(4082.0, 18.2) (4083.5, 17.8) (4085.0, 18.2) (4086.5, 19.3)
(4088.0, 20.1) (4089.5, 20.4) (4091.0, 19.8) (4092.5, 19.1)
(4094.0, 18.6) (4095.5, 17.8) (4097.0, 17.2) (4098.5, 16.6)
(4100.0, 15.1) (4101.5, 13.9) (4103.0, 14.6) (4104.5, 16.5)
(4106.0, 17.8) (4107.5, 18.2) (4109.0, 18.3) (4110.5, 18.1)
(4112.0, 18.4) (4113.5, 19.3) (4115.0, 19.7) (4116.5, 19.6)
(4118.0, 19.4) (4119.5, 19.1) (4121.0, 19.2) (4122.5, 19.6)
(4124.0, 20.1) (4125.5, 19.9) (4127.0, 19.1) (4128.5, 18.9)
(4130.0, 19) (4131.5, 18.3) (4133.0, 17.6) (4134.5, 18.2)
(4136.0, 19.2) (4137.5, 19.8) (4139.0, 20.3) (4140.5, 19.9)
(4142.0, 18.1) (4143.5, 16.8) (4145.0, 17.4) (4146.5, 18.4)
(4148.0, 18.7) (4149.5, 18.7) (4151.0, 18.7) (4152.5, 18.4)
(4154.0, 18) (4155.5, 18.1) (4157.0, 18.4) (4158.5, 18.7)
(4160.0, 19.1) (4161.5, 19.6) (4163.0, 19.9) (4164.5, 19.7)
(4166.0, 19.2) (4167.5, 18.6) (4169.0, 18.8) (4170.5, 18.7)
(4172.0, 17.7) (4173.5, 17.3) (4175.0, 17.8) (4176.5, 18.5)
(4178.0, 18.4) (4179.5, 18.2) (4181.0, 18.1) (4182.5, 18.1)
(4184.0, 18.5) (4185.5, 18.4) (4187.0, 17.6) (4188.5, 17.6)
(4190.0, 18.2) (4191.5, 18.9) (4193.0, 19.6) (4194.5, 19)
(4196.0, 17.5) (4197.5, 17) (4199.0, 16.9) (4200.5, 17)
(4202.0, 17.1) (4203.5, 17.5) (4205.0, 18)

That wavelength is 4046.0 A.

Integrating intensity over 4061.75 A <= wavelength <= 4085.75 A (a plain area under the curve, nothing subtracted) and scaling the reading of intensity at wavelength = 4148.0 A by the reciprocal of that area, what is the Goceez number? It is 0.044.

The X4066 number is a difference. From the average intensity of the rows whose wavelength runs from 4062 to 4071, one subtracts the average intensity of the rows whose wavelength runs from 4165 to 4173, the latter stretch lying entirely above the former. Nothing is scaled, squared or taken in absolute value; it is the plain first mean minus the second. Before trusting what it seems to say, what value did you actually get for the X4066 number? -1.23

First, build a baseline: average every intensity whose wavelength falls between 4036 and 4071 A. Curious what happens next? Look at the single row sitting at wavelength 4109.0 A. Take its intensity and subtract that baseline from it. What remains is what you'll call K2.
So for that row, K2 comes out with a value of 0.4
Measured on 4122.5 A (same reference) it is 1.7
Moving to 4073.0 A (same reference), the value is -0.3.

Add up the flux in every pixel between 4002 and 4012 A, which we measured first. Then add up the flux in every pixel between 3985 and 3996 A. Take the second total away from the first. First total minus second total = 2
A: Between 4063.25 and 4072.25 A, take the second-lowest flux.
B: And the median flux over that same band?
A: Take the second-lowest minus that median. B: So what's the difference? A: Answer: -0.8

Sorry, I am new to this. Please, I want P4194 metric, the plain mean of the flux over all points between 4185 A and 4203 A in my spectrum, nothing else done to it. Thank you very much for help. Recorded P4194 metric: 17.9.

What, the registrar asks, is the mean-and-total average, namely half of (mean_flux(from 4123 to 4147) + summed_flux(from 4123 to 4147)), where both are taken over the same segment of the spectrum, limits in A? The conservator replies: 160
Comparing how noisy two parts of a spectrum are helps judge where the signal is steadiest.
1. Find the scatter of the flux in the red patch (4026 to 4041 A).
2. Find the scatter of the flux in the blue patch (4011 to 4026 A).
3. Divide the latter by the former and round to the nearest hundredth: 0.36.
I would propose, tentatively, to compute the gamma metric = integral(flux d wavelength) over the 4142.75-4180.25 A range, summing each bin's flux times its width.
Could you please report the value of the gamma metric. 693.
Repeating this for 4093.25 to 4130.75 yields 681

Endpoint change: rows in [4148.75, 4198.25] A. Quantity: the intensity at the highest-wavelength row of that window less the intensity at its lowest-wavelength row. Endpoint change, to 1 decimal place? -1.7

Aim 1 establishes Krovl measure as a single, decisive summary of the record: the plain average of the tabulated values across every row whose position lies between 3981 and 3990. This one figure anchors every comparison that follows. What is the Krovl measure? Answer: 16.8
